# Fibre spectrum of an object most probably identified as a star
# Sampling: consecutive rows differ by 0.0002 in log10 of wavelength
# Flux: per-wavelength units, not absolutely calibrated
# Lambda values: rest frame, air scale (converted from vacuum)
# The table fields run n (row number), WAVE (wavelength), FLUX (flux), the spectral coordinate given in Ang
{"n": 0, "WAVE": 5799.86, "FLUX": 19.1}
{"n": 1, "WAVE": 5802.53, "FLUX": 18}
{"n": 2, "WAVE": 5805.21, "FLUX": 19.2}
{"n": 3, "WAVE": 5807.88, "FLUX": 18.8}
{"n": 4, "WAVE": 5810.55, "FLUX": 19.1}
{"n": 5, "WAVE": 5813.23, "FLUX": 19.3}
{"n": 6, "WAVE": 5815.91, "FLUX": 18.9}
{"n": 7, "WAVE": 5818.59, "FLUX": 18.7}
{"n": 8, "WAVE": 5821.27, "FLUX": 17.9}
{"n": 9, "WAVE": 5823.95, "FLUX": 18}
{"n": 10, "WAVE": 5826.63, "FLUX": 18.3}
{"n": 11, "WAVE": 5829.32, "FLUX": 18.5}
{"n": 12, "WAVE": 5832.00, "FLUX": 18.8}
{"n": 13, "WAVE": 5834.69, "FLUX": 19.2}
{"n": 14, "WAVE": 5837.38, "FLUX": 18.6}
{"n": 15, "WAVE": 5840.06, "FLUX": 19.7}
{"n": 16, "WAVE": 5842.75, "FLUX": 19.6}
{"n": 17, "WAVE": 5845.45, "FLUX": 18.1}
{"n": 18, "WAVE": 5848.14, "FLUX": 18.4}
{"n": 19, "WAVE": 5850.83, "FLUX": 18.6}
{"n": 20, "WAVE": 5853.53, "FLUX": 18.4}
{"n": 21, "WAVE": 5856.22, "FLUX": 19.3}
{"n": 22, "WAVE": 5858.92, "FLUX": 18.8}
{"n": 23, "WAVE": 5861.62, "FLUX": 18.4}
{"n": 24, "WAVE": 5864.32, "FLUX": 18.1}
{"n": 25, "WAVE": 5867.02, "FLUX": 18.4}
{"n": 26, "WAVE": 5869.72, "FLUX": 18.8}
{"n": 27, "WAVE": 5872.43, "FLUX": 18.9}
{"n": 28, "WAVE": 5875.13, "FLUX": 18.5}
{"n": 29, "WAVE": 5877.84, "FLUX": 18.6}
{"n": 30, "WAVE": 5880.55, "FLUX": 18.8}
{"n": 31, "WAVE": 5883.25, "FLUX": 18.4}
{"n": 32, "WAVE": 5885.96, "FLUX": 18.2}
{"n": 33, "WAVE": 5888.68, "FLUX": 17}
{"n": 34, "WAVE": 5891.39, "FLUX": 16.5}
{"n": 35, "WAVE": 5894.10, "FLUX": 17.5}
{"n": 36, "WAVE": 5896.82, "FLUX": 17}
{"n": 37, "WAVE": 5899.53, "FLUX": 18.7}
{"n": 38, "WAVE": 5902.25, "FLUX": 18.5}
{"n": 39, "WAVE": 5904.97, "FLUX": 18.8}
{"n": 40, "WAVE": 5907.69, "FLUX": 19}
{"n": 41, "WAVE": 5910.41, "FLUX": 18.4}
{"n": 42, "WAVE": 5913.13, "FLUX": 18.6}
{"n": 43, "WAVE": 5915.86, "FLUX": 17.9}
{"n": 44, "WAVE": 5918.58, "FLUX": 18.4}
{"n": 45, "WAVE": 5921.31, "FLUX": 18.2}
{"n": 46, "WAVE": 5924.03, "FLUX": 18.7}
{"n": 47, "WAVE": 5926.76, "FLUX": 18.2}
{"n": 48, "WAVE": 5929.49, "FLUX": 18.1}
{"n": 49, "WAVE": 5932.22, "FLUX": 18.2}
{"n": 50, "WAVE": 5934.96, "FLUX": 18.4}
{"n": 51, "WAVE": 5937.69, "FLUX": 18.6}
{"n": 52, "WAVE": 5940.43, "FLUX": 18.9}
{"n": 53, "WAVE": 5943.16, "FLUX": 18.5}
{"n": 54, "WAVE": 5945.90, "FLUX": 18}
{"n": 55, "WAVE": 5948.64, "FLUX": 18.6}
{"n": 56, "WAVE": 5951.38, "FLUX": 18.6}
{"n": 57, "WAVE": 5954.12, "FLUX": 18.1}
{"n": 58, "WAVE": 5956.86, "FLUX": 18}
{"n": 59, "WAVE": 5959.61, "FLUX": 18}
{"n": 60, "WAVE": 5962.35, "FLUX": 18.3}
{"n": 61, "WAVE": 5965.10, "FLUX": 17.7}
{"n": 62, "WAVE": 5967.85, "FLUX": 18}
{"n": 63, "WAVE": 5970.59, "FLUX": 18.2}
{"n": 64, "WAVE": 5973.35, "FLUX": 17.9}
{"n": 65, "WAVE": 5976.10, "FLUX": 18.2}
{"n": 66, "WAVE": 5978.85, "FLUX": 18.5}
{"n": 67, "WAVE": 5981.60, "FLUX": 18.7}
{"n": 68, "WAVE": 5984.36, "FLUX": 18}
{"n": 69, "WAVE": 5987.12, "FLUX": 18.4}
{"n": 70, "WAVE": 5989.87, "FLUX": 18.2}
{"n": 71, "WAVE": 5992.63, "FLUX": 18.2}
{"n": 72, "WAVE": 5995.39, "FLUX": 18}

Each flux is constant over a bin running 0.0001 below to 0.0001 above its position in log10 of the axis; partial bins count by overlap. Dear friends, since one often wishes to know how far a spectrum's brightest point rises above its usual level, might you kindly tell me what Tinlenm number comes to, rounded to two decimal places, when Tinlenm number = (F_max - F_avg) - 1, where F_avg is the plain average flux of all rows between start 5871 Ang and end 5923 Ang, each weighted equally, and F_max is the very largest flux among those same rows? -0.21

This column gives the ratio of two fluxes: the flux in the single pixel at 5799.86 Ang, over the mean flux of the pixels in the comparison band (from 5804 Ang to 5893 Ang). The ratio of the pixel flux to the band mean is 1.03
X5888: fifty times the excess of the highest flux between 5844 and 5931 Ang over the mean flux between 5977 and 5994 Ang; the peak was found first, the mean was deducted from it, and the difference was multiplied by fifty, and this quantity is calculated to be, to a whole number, 48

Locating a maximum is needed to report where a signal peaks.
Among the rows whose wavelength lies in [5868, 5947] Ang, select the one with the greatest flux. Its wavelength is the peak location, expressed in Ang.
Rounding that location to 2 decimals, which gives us 5907.69 Ang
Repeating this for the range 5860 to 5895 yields 5872.43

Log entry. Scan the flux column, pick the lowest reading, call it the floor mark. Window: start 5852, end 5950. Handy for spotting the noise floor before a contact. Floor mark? 16.5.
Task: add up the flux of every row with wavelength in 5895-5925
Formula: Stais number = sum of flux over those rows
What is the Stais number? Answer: 202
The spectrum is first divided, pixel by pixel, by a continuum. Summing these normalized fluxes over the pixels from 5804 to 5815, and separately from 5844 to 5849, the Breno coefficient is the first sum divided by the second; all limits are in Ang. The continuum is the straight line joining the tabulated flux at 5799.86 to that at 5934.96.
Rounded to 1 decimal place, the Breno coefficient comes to 2.1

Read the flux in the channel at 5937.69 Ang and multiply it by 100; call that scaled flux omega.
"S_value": 1860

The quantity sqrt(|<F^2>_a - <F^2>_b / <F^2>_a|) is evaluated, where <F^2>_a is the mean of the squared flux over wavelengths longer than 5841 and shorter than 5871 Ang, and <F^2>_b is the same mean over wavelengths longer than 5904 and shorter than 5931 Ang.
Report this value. 18.6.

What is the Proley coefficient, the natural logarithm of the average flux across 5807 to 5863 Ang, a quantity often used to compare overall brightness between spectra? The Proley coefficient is 2.930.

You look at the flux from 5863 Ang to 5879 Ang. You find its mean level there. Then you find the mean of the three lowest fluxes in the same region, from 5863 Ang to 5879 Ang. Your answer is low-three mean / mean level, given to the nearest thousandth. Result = 0.988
